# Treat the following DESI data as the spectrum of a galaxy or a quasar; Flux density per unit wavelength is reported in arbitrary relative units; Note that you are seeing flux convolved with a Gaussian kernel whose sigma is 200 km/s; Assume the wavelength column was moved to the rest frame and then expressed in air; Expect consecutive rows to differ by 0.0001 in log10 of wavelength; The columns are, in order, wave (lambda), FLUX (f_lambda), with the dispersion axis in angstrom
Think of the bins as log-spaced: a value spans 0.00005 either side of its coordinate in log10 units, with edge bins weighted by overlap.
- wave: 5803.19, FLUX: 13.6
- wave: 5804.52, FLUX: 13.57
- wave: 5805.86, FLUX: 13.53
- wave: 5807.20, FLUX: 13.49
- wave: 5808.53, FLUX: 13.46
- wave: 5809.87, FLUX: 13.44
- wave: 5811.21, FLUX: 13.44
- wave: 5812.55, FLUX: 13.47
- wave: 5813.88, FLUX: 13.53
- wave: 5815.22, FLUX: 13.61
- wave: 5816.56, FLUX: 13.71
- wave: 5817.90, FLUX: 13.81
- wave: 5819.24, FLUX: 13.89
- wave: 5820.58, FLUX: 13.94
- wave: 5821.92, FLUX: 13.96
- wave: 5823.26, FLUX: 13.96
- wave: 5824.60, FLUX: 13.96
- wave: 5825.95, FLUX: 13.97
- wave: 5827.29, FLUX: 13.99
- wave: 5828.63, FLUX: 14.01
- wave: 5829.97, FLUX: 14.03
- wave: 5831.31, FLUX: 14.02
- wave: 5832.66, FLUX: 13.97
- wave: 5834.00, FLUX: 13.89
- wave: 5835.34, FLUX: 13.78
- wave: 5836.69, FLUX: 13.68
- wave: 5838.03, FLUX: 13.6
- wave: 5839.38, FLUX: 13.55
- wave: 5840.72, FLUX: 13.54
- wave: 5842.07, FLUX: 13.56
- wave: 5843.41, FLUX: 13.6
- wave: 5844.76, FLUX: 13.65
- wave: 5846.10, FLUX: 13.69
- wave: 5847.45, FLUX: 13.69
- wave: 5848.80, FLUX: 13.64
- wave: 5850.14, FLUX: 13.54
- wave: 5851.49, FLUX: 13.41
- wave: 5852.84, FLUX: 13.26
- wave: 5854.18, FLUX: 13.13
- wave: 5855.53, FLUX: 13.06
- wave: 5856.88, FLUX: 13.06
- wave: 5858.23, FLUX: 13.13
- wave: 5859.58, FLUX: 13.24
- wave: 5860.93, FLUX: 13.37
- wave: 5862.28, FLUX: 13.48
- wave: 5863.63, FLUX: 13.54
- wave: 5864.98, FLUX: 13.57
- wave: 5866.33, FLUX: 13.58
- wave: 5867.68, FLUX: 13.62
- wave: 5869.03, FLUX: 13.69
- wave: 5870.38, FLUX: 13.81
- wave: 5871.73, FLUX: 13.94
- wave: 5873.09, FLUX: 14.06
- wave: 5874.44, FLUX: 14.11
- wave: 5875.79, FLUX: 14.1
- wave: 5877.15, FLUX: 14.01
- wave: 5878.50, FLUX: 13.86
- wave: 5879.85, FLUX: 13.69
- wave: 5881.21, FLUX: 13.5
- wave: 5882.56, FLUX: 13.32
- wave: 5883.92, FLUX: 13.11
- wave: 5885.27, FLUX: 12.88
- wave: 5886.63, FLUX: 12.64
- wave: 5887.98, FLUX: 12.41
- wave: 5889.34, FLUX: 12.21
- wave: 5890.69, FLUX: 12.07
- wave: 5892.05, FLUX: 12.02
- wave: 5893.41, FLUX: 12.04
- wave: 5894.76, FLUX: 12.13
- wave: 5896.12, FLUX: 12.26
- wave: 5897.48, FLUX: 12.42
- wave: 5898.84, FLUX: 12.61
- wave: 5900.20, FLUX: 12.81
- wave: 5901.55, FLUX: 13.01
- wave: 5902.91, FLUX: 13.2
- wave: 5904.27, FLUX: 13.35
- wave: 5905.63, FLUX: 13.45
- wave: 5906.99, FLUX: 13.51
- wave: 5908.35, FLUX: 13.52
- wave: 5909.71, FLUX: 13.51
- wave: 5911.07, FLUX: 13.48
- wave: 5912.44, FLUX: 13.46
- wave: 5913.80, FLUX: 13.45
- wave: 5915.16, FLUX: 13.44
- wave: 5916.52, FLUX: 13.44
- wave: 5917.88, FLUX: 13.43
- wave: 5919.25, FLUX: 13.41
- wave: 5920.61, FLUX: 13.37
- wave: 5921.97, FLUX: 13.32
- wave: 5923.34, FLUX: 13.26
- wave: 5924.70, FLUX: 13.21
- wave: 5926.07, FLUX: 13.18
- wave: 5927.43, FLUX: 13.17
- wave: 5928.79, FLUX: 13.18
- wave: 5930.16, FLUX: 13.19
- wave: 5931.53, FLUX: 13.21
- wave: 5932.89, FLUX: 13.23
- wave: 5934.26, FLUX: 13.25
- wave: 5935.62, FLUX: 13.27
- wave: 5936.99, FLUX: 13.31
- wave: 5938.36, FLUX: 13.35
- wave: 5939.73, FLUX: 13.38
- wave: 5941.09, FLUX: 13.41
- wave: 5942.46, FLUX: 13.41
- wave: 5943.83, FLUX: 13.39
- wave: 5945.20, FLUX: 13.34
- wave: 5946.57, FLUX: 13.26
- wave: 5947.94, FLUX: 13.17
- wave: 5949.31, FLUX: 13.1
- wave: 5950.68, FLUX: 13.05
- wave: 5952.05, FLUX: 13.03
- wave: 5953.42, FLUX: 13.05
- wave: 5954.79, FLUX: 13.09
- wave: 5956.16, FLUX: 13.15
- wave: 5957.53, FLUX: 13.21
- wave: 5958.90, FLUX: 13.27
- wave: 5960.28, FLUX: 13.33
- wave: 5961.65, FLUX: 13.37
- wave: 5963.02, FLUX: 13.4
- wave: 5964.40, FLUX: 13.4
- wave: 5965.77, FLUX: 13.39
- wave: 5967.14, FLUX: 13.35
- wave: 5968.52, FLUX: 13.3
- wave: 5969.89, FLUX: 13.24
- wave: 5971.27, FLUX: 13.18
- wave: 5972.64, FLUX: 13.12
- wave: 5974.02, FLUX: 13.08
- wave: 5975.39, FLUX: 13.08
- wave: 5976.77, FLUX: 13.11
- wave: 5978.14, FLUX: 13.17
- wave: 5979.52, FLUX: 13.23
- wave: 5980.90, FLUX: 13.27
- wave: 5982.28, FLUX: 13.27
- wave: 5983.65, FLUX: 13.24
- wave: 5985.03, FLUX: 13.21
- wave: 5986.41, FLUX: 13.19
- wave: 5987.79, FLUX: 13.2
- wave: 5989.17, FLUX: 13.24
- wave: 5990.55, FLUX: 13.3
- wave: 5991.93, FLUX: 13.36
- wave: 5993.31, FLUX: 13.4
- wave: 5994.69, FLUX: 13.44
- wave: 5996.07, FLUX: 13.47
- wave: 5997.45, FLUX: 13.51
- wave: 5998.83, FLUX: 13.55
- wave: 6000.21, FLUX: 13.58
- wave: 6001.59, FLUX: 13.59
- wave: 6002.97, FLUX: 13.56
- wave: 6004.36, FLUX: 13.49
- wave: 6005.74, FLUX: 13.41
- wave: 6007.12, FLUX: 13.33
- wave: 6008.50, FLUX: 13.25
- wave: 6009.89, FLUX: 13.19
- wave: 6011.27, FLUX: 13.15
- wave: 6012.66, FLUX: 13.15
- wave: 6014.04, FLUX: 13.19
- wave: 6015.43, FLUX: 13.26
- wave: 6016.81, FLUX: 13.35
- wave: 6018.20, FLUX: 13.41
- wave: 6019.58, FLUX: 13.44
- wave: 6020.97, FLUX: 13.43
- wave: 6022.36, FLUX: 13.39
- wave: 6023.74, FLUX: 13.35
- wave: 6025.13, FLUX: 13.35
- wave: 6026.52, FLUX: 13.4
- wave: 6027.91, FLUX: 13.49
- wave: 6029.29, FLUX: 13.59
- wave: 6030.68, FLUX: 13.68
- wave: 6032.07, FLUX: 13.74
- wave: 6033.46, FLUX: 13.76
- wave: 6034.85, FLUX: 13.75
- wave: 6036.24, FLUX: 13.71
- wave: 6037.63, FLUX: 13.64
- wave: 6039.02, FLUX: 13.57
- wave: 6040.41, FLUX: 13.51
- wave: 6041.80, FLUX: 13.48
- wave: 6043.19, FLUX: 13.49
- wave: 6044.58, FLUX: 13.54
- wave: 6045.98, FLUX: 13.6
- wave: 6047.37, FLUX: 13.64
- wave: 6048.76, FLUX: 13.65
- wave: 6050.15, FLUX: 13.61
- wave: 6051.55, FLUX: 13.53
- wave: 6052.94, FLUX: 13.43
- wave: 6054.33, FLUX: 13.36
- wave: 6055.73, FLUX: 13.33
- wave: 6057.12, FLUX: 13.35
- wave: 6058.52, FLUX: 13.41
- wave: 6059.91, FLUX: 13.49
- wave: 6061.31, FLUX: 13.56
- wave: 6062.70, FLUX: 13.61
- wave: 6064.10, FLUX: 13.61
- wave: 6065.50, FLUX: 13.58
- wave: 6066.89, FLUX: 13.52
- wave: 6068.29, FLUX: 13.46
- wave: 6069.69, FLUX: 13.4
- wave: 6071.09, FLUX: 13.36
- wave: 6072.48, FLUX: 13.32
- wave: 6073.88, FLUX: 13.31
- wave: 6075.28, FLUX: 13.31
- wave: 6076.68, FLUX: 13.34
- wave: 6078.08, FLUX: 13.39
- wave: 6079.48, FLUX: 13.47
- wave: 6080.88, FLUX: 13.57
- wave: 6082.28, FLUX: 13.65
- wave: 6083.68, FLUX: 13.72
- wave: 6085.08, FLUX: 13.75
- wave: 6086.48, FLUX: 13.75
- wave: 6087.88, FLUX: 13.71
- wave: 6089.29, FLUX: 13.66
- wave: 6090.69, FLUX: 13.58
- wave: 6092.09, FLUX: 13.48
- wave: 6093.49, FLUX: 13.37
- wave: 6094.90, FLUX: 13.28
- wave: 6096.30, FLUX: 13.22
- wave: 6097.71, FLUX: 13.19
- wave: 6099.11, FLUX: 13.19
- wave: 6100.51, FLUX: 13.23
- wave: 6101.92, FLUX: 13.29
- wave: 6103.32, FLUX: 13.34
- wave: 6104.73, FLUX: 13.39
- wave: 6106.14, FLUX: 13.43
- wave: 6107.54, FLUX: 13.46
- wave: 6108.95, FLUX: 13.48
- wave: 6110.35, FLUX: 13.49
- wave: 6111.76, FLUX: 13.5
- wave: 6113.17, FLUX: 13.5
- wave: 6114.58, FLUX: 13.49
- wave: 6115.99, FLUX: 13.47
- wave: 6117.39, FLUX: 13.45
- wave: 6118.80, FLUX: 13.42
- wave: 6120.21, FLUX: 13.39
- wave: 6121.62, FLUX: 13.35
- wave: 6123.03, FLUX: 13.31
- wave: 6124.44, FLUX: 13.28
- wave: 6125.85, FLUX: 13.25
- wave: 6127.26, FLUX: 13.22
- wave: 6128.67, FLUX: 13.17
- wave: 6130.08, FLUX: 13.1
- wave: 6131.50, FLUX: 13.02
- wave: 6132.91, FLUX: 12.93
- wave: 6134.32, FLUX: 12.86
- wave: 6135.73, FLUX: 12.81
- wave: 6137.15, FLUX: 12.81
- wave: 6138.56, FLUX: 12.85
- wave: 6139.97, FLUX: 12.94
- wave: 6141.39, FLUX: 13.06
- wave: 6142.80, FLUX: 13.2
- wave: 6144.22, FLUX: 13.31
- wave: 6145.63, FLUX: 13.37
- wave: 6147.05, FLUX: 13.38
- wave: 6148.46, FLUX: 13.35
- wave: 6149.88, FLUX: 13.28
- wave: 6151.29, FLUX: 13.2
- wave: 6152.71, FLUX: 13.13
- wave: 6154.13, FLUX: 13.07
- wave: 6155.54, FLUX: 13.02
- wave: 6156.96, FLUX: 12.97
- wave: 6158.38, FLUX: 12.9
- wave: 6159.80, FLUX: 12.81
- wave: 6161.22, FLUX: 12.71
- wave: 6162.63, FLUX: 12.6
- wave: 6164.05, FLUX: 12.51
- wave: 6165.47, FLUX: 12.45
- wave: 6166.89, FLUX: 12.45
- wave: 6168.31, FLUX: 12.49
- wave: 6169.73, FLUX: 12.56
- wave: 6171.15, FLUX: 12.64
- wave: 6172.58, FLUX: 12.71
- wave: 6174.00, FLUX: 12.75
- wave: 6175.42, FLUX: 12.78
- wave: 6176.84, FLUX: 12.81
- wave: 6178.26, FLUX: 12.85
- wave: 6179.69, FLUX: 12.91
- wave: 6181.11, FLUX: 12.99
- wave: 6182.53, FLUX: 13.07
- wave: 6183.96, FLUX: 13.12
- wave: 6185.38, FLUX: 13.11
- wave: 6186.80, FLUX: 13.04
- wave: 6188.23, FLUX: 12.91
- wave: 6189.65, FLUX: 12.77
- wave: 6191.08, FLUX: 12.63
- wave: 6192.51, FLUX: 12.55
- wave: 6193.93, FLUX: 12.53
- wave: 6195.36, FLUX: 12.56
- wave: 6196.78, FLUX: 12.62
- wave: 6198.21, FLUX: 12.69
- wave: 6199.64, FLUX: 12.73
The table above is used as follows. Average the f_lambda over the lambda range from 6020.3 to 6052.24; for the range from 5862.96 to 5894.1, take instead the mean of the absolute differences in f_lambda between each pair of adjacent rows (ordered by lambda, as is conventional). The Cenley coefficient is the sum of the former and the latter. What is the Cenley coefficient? 13.7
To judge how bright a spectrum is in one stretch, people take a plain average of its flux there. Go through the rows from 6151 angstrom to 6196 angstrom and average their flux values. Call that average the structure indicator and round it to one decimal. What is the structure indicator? 12.8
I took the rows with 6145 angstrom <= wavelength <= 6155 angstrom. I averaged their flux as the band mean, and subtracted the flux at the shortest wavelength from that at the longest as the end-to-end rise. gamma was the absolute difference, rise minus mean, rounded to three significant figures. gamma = 13.6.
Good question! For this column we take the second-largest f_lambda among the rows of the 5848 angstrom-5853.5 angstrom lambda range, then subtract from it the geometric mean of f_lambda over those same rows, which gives 0.078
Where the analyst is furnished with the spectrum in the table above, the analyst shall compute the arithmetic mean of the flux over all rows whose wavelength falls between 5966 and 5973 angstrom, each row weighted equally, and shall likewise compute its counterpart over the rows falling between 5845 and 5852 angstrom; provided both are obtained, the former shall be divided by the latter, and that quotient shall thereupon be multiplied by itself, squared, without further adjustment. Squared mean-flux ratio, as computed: 0.95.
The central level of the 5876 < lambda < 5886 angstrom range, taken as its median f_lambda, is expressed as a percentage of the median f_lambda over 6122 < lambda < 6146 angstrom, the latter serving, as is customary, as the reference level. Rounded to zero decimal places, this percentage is 103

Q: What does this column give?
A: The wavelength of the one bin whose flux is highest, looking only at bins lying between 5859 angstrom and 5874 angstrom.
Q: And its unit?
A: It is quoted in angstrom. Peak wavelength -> 5873.09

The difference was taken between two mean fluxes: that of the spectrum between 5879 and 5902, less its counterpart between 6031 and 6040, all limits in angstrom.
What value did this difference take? -1.0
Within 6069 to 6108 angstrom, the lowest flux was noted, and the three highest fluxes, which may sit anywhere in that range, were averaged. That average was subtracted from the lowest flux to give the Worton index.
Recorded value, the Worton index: -0.55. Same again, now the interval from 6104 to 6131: -0.40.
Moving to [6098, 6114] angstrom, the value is -0.31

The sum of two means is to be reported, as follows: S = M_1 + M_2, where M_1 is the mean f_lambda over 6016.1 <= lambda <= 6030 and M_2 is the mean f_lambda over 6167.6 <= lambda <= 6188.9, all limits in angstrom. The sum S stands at 26.3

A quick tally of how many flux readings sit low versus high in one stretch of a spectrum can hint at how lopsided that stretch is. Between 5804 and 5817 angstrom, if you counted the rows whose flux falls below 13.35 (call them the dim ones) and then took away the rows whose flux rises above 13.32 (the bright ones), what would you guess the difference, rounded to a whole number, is -10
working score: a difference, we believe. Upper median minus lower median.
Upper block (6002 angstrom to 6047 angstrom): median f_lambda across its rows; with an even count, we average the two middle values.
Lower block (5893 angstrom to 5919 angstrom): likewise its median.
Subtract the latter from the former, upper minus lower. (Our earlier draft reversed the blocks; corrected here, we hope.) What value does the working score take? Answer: 0.0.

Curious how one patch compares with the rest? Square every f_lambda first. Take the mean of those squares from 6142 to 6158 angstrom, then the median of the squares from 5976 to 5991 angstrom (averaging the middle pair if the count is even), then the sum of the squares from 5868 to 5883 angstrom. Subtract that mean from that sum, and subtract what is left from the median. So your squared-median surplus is -1754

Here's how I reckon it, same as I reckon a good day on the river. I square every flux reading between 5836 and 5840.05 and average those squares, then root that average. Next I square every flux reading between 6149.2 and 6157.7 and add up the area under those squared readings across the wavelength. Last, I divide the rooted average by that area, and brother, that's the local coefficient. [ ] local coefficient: 0.0093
